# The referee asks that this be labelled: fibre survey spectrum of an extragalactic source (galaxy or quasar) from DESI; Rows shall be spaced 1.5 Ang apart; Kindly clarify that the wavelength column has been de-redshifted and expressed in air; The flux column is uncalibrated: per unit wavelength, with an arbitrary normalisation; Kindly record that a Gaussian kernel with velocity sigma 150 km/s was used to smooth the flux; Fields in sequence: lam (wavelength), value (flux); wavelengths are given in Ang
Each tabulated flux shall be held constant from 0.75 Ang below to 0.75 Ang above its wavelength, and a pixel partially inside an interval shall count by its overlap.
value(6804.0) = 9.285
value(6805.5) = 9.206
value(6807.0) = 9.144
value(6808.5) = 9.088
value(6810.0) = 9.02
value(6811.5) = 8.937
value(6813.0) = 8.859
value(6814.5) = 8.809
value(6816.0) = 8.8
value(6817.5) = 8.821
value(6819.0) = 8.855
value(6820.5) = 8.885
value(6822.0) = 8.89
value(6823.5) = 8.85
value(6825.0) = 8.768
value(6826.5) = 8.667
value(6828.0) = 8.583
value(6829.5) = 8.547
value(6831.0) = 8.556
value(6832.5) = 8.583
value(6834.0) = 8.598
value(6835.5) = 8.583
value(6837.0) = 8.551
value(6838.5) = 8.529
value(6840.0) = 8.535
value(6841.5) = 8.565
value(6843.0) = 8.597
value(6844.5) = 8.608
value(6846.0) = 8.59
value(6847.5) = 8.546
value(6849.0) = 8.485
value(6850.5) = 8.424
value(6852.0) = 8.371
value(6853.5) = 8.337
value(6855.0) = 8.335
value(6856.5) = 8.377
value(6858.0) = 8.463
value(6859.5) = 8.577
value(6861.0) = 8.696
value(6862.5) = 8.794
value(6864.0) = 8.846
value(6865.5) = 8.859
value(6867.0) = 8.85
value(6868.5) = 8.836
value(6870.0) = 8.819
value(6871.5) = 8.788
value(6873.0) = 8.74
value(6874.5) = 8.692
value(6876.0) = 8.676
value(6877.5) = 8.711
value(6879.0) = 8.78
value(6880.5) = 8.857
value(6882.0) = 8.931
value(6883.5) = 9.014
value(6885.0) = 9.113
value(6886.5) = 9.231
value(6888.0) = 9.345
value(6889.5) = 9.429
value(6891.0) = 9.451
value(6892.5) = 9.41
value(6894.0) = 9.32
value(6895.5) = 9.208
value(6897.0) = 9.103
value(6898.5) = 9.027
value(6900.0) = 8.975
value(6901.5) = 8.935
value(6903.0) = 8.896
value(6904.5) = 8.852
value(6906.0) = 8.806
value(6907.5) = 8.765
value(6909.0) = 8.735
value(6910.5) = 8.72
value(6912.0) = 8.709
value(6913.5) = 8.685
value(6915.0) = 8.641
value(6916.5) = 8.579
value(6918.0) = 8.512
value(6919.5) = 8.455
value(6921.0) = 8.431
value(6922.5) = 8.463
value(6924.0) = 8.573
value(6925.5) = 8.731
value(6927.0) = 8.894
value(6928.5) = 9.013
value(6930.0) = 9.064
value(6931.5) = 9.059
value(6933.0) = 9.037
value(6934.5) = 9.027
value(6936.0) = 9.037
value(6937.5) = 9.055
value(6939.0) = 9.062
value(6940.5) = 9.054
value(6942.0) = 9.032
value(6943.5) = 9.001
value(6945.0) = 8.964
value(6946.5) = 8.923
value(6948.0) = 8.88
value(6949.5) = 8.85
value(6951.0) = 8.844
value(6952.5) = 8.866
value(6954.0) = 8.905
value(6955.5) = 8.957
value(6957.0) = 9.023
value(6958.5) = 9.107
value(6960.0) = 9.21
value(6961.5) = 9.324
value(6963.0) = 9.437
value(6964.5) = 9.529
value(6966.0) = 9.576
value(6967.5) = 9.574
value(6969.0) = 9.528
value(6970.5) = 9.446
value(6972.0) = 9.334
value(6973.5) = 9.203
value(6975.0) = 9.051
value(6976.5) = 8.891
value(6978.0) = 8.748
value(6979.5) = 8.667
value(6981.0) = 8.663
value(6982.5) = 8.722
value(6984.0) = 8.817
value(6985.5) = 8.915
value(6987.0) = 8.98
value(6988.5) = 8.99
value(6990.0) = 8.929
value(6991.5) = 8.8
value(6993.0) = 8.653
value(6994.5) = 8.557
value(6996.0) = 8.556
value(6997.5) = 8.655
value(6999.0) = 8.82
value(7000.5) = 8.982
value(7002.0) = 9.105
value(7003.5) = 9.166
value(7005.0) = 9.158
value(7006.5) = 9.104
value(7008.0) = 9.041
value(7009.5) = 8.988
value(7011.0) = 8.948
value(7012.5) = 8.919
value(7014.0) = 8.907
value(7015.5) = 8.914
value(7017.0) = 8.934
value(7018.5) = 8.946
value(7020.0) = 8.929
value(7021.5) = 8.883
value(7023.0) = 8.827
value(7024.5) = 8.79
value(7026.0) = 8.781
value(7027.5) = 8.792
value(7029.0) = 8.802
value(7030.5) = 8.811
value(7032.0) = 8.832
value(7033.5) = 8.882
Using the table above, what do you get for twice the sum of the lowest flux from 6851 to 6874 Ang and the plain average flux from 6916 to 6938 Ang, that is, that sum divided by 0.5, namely 34.3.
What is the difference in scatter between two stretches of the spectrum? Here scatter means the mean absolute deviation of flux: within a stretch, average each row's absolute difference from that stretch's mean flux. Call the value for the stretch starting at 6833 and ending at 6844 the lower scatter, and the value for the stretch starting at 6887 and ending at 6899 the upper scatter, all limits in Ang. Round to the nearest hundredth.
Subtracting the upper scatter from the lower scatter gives -0.11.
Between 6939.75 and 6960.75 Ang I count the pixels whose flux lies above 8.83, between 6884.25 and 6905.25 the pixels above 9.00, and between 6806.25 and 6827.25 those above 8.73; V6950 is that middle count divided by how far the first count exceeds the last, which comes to 10.0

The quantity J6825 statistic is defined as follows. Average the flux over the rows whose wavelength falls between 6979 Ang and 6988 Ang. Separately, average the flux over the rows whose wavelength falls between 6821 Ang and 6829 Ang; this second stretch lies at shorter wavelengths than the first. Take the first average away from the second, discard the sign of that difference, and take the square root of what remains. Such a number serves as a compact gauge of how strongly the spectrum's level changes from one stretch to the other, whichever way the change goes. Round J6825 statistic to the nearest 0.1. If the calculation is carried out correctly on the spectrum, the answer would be 0.2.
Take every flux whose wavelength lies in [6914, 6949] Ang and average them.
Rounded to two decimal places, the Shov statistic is 8.85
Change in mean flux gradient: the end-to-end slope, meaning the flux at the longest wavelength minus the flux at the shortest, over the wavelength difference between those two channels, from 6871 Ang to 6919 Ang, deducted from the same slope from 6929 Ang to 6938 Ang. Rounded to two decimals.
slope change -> 0.00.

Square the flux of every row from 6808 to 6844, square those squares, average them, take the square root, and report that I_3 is 76.3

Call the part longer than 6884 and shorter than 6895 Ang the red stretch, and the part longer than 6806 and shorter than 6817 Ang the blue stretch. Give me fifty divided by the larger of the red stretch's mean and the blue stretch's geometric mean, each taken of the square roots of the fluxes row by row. 16.4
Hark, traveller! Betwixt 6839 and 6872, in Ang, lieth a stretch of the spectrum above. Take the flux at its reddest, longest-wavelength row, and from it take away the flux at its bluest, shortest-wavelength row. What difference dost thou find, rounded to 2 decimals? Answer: 0.25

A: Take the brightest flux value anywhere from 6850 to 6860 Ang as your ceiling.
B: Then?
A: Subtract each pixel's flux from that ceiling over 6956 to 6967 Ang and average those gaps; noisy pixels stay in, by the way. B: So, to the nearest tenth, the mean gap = -0.7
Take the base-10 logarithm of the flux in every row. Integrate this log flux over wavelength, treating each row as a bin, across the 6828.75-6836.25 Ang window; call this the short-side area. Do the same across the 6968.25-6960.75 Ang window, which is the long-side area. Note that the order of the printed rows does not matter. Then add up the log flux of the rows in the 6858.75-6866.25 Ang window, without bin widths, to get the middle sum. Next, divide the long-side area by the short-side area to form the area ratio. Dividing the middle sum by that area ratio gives 4.50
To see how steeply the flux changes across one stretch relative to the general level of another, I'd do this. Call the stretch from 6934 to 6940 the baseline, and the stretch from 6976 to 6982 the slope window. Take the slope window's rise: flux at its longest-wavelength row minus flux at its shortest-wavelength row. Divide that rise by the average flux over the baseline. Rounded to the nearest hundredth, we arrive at -0.03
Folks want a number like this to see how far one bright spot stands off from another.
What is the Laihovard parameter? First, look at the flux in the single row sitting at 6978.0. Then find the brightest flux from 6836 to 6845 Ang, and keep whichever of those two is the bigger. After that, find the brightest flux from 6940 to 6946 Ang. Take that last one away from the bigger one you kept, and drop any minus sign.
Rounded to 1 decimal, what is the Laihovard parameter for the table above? 0.3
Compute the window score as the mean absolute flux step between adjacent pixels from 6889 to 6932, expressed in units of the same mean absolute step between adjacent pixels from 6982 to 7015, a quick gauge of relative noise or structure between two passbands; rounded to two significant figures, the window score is 0.80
